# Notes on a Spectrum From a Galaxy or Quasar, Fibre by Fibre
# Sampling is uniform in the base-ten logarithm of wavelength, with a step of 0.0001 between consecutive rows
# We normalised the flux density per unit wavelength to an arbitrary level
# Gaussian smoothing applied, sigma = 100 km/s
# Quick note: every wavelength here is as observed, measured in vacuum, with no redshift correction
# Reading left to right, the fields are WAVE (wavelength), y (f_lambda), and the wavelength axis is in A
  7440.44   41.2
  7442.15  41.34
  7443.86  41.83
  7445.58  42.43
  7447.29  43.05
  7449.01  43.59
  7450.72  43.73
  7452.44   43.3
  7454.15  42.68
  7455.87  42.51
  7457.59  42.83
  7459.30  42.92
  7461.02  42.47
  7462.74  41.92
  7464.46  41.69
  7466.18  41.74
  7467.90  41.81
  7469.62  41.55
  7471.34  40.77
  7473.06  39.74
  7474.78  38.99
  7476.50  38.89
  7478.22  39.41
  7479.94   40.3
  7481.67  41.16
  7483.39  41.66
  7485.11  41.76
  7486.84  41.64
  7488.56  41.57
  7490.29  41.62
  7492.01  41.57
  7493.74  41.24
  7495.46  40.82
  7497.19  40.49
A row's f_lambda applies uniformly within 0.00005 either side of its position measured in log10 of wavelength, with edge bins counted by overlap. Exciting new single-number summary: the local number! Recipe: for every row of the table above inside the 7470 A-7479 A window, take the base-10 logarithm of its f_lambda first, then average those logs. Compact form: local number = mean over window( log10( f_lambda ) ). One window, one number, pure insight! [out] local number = 1.60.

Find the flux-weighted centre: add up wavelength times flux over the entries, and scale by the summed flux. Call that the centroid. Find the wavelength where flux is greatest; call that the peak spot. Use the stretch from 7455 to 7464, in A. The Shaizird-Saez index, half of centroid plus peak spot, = 7459.3 A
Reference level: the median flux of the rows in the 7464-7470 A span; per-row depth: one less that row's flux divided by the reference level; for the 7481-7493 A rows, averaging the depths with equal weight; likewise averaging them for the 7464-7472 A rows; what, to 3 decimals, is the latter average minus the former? 0.001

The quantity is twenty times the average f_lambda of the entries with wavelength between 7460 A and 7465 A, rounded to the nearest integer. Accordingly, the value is 841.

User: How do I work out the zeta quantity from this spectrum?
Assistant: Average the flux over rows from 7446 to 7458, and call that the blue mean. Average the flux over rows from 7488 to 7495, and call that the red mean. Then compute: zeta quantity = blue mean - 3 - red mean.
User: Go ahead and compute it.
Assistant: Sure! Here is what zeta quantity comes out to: -1.4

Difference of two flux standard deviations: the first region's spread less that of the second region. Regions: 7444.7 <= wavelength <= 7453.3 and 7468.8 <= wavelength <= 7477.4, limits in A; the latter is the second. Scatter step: -0.6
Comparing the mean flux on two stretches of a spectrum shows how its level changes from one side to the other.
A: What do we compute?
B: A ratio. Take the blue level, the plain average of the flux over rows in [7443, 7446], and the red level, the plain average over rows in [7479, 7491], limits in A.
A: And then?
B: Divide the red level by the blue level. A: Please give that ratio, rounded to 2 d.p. 0.98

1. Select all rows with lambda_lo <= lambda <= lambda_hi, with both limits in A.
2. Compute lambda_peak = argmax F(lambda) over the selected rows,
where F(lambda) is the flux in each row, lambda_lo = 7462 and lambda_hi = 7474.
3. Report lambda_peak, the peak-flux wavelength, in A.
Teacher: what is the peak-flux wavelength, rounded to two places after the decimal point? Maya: 7462.74 A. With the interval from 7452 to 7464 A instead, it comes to 7452.44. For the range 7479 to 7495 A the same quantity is 7485.11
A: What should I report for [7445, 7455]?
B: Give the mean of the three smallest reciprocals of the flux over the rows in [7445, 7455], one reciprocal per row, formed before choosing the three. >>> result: 0.0230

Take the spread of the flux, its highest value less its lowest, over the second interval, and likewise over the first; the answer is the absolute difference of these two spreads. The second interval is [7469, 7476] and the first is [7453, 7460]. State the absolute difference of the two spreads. 2.15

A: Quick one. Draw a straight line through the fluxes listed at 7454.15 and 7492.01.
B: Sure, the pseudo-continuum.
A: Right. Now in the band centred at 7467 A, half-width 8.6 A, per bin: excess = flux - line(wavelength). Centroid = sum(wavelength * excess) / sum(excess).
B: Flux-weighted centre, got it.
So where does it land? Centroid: 7471.8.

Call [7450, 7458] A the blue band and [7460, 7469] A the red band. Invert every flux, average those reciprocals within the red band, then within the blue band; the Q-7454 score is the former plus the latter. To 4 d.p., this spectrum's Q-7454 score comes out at 0.0471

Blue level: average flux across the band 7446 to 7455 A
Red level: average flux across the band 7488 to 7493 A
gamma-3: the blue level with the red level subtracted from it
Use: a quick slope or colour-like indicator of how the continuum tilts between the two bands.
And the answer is 1.7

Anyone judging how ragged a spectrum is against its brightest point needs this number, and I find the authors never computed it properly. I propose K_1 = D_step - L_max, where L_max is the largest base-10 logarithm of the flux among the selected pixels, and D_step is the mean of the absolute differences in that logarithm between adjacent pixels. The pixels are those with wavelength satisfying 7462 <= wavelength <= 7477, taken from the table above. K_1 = -1.62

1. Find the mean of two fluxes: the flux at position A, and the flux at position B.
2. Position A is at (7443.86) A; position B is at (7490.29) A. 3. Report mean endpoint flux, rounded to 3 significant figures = 41.7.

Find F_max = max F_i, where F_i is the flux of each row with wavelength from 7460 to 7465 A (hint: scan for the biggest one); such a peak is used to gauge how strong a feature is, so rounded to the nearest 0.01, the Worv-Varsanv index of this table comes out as 42.47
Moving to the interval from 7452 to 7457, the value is 43.30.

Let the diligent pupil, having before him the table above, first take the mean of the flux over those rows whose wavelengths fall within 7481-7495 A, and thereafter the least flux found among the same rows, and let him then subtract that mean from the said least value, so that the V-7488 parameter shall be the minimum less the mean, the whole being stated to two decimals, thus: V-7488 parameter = -0.37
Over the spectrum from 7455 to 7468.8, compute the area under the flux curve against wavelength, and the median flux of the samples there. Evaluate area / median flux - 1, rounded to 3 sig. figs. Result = 12.8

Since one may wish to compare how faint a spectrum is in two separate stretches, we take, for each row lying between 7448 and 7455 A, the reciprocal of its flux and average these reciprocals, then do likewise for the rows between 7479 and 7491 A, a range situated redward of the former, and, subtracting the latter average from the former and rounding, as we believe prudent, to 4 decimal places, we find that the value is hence -0.0011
